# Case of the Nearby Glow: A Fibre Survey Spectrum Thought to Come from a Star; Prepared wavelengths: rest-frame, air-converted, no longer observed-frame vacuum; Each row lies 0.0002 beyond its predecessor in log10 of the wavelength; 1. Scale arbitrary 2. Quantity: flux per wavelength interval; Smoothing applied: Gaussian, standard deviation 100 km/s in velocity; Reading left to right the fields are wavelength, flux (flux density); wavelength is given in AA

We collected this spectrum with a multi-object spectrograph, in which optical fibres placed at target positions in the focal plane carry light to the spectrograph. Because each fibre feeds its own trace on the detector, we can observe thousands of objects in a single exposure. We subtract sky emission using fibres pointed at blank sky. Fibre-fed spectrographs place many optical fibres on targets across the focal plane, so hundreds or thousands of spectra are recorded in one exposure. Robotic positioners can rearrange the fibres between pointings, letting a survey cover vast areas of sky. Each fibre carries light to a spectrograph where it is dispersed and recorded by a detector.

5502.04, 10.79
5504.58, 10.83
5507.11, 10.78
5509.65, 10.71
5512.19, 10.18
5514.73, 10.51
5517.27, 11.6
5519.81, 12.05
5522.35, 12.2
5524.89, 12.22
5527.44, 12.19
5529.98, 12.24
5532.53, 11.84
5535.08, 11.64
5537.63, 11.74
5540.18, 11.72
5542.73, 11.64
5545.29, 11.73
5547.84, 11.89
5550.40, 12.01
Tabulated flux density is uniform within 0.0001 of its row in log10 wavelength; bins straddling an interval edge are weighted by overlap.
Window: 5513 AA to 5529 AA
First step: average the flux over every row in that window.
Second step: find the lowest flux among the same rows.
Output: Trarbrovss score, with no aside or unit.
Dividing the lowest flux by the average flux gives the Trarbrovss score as 0.89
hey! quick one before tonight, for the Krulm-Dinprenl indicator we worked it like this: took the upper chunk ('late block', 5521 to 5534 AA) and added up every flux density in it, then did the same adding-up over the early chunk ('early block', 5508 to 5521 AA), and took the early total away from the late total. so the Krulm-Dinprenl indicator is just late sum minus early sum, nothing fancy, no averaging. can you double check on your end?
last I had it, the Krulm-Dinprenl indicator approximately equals 5.6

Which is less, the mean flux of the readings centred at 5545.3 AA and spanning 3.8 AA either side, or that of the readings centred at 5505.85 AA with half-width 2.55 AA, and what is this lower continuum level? 10.8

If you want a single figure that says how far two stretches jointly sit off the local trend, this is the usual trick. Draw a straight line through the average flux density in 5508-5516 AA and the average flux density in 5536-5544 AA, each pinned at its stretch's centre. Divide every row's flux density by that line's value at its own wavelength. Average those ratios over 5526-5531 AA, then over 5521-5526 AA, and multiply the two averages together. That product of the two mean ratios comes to 1.21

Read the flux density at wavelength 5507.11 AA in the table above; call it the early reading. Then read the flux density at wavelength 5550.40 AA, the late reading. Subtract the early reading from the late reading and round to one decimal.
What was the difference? 1.2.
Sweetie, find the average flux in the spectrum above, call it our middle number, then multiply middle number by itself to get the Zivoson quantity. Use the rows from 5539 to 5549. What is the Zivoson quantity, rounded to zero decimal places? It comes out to 138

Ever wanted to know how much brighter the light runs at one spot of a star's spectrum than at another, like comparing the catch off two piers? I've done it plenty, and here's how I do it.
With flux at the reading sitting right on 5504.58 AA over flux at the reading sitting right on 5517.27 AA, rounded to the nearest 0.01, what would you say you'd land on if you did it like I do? 0.93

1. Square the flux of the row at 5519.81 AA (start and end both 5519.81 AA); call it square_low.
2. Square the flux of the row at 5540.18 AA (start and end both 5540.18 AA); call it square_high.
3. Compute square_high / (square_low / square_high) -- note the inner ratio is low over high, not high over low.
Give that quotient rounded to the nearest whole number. 130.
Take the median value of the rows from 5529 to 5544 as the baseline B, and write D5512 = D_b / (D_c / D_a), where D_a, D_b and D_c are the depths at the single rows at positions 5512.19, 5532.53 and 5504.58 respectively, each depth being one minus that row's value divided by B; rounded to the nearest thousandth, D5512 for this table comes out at -0.016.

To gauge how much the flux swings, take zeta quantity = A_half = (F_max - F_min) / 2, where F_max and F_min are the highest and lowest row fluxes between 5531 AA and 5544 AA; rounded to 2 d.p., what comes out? 0.10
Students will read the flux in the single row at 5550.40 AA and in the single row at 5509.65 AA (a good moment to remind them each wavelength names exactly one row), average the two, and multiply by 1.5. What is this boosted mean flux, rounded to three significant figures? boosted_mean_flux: 17.0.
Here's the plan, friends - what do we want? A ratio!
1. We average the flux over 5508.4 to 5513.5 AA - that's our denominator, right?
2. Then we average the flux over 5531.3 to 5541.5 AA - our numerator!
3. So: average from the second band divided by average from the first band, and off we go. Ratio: 1.12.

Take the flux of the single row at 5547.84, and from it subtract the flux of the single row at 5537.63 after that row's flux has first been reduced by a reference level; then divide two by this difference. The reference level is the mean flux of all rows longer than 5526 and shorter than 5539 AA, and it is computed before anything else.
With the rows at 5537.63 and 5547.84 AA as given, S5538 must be 0.166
